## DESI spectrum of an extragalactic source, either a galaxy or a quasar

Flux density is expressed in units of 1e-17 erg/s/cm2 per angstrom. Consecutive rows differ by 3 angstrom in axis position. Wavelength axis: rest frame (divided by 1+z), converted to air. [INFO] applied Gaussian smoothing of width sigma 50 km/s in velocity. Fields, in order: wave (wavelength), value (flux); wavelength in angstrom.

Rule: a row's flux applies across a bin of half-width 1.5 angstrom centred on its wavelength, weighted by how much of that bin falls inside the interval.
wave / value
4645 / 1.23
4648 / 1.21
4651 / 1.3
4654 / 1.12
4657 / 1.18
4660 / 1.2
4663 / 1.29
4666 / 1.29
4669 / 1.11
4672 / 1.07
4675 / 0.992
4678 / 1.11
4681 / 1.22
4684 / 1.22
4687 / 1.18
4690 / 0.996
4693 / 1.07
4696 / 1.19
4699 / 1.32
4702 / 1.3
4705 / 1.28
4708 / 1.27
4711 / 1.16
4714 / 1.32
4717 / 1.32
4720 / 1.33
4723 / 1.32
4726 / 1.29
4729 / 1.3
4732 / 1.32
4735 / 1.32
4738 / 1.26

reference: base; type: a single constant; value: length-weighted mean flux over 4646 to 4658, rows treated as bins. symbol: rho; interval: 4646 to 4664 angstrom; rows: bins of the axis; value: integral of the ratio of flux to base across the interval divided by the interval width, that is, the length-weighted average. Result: 1.01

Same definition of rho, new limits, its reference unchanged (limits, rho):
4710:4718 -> 1.05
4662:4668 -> 1.06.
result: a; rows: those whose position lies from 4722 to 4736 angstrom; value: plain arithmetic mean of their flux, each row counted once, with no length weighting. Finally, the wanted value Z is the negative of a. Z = -1.31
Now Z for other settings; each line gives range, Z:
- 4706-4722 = -1.28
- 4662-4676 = -1.15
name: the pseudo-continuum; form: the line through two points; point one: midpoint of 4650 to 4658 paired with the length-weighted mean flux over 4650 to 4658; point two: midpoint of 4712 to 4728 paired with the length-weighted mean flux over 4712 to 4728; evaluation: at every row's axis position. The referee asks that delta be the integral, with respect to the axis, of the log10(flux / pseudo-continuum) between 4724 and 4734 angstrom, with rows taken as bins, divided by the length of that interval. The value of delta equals -0.007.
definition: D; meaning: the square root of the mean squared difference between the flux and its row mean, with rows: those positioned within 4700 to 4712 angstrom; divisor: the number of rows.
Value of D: 0.054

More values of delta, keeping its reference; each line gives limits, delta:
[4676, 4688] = -0.025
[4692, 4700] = -0.028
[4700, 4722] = -0.004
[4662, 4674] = -0.017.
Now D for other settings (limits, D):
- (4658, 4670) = 0.075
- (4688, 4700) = 0.123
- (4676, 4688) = 0.045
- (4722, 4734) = 0.013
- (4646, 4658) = 0.065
